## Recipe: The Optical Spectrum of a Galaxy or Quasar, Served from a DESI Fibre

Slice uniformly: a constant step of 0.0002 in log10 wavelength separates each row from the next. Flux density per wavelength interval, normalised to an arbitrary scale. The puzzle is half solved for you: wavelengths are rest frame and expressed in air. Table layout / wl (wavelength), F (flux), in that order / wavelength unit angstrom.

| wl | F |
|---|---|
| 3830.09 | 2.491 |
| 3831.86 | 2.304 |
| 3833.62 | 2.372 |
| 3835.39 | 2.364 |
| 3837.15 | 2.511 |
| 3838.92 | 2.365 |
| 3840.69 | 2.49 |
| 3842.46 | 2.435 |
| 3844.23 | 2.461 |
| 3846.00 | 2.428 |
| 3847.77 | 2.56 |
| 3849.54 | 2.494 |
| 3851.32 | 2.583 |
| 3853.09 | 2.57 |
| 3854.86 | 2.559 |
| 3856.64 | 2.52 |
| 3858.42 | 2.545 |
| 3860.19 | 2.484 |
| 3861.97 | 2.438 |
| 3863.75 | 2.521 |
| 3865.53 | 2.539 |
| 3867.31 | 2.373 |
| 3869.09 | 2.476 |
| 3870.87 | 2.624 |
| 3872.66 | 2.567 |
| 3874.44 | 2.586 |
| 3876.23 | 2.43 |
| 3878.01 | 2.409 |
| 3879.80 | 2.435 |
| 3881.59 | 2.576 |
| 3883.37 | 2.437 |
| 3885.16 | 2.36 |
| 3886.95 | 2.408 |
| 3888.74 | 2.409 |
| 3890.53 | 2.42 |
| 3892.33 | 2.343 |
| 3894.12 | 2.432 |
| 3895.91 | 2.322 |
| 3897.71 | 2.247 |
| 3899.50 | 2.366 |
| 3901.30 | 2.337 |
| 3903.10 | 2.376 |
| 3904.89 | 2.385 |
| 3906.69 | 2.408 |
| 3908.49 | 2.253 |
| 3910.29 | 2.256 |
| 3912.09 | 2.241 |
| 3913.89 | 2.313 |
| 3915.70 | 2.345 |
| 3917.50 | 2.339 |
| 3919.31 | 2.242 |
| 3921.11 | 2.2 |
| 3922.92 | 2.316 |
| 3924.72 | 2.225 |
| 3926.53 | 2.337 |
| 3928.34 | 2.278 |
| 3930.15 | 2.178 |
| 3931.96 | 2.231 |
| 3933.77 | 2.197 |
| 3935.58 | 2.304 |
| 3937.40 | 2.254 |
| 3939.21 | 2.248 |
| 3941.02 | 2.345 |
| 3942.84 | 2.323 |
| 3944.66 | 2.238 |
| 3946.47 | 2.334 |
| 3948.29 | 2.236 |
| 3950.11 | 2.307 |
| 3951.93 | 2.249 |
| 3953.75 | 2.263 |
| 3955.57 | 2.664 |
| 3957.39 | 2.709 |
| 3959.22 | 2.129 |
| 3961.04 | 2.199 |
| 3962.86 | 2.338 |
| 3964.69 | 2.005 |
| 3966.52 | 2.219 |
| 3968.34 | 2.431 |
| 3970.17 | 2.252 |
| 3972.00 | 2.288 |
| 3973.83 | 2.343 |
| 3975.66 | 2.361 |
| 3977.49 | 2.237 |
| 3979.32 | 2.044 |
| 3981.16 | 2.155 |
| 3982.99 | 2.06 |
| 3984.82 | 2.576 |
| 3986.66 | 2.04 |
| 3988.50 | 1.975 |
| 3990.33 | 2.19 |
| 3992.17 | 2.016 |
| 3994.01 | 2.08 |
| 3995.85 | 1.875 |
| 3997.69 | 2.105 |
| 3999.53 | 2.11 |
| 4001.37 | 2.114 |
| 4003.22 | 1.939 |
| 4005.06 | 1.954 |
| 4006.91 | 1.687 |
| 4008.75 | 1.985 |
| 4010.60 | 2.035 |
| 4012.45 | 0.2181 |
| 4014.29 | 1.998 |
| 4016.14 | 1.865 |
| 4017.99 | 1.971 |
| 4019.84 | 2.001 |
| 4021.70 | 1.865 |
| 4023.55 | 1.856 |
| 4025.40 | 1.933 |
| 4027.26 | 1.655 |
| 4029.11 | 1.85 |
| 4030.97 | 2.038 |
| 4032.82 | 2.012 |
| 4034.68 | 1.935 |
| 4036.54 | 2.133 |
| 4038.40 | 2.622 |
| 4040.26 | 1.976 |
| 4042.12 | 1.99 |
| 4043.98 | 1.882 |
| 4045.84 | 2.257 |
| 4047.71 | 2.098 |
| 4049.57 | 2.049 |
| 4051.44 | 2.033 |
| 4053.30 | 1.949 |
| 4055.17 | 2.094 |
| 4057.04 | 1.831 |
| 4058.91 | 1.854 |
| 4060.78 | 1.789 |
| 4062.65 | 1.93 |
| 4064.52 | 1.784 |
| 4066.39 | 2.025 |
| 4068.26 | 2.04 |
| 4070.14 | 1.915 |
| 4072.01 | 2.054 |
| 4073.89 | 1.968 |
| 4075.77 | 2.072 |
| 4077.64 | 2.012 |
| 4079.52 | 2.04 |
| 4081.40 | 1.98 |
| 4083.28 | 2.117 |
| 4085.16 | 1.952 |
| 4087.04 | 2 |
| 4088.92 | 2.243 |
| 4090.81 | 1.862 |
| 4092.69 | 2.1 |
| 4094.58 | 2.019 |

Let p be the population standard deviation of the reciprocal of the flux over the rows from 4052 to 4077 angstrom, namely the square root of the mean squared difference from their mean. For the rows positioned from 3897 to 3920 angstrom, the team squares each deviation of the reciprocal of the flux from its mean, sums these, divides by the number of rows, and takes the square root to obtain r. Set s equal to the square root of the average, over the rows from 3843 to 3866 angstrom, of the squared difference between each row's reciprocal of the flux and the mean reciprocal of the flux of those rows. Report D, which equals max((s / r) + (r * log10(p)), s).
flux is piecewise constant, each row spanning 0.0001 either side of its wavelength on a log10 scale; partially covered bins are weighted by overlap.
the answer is 0.7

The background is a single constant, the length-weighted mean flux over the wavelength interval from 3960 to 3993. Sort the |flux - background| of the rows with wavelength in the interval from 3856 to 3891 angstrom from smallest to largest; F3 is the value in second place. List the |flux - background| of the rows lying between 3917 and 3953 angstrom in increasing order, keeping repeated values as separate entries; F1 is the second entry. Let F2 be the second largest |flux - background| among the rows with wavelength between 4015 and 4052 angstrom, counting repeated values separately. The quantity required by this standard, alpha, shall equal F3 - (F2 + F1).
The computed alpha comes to -0.26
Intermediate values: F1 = 0.011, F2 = 0.41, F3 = 0.165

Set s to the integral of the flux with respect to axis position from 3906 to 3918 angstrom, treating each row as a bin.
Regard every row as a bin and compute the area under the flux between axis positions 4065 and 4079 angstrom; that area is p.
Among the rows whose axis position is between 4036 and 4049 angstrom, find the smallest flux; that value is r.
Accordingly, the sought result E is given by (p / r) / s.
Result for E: 0.54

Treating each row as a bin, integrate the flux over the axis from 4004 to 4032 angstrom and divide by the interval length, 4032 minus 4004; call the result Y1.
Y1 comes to 1.8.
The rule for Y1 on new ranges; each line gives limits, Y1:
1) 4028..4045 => 2.0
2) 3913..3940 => 2.3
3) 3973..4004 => 2.1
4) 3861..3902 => 2.4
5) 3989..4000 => 2.1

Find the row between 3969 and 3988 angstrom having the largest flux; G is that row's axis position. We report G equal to 3984.82 angstrom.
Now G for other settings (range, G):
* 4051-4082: 4055.17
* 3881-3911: 3881.59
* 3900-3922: 3906.69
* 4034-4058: 4038.40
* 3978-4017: 3984.82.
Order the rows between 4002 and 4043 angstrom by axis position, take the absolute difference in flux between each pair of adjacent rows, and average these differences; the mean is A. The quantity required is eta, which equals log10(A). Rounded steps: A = 0.33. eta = -0.49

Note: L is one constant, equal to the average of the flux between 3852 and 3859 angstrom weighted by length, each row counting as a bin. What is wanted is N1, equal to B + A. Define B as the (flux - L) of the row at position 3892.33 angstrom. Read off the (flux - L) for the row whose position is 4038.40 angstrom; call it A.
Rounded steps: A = 0.1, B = -0.21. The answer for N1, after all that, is -0.1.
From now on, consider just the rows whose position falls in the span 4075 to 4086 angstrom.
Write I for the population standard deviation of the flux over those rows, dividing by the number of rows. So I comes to 0.06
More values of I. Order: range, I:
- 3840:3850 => 0.04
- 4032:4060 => 0.19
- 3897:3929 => 0.06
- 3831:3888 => 0.08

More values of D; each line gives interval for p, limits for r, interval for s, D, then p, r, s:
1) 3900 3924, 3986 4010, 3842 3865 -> 0.2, 0.012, 0.033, 0.008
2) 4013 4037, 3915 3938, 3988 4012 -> 3.0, 0.032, 0.011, 0.033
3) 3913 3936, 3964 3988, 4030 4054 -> 1.1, 0.011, 0.033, 0.037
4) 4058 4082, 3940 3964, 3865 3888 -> 0.5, 0.026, 0.028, 0.014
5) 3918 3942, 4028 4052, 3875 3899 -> 0.2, 0.010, 0.039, 0.013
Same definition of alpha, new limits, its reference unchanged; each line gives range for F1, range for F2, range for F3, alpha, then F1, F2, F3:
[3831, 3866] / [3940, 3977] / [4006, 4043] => -0.44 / 0.156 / 0.46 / 0.170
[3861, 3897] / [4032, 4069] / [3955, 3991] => -0.54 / 0.135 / 0.42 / 0.011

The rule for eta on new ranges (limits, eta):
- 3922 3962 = -0.97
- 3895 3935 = -1.21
